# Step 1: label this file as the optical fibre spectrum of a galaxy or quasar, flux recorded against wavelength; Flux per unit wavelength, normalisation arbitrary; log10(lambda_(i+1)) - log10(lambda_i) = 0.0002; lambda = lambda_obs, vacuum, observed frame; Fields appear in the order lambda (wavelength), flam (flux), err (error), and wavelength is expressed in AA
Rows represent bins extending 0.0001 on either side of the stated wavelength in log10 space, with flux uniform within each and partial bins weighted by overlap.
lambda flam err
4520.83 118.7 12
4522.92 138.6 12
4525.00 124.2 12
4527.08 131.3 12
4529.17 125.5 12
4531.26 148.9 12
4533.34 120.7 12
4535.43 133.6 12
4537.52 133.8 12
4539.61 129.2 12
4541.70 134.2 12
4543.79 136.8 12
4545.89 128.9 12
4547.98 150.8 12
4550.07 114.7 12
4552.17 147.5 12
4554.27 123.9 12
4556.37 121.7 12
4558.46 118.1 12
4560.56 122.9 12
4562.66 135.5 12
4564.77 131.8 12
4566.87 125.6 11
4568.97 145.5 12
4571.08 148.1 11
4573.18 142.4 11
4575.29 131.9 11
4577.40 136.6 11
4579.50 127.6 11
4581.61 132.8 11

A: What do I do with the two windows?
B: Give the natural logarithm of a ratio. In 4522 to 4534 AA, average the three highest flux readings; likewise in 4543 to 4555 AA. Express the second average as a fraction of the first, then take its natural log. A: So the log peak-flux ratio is 0.038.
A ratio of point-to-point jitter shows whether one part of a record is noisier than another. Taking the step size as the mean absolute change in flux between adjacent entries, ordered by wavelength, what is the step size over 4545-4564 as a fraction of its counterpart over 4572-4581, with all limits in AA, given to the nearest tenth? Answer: 2.1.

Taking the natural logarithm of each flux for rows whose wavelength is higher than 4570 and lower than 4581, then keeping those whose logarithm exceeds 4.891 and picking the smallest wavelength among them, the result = 4571.08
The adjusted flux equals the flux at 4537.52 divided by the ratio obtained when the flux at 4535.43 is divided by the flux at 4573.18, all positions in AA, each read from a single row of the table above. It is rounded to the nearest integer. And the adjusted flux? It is 143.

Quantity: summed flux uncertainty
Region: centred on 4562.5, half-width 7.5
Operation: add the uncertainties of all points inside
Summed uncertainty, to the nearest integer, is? 83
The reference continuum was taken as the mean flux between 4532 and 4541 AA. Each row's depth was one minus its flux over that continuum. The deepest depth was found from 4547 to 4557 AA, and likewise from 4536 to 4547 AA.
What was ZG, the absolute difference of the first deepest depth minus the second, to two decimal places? 0.11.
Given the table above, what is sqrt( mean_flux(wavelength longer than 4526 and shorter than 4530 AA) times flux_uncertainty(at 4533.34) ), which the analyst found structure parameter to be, 39.3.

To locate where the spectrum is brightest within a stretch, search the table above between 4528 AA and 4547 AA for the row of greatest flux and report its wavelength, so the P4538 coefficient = 4531.26 AA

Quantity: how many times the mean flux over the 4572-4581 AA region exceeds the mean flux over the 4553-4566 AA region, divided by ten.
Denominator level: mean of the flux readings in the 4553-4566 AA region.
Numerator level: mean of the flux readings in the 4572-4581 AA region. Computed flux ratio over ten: 0.107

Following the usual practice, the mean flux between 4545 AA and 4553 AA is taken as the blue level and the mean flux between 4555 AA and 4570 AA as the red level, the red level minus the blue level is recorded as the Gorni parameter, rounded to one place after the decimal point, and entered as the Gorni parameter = -6.7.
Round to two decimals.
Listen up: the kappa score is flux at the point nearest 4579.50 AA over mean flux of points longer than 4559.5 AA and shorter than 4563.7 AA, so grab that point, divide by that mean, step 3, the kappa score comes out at 0.99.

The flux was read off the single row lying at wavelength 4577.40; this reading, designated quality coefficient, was 136.6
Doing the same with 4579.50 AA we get 127.6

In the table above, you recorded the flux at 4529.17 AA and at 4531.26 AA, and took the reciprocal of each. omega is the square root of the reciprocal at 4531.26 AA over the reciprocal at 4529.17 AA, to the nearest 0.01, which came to 0.92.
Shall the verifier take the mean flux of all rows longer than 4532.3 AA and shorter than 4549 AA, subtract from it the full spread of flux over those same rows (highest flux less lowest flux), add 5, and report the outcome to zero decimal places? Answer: 108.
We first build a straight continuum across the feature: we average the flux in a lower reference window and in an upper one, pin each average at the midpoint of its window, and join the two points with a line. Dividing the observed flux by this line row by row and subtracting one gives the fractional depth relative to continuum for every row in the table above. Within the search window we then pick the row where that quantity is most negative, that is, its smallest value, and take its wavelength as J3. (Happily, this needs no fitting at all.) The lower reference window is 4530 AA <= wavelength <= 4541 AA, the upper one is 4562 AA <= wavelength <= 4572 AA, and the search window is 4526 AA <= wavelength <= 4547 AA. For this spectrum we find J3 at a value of 4533.34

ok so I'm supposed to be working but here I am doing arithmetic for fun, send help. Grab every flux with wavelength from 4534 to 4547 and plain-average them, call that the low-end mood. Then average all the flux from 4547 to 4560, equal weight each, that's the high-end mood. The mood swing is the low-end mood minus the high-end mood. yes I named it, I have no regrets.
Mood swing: 3.3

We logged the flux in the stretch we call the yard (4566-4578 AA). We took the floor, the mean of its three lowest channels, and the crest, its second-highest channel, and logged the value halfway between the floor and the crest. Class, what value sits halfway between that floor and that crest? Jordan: 138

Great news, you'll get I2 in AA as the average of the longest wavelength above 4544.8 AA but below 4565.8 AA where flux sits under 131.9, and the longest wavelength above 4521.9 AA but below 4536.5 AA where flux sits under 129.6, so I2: 4549.1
